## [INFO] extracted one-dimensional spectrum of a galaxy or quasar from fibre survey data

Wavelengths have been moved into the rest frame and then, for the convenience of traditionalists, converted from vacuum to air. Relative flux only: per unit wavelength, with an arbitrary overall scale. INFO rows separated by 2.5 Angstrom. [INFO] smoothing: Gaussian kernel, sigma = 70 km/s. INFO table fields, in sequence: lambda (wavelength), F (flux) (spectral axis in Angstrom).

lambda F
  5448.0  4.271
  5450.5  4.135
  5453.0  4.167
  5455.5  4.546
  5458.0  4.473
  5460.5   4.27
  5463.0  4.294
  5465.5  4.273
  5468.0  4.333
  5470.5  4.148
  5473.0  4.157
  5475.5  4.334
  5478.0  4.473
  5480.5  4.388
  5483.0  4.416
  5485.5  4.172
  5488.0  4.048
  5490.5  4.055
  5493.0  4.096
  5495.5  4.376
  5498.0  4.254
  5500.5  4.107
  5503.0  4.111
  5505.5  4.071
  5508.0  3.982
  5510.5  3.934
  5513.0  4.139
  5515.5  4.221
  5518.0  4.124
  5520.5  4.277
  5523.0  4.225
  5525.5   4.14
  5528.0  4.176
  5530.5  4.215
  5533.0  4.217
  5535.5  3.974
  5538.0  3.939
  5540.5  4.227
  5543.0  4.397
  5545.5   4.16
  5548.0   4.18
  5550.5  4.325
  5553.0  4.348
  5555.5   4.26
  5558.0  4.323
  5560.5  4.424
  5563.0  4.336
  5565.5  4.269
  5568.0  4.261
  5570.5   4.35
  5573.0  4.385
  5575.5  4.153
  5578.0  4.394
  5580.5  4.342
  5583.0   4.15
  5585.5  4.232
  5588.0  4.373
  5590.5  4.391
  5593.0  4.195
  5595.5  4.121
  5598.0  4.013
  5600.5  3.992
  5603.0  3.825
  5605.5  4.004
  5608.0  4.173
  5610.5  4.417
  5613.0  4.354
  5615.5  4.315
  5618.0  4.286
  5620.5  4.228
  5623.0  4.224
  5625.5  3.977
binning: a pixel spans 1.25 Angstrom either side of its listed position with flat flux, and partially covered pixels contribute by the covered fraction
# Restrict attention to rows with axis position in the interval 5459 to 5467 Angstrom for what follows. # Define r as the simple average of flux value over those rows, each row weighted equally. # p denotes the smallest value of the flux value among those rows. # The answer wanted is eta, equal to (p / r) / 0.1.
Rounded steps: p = 4.27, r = 4.28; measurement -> 9.98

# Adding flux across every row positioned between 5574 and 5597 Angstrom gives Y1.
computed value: 38.4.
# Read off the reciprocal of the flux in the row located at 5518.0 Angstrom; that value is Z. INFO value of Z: 0.242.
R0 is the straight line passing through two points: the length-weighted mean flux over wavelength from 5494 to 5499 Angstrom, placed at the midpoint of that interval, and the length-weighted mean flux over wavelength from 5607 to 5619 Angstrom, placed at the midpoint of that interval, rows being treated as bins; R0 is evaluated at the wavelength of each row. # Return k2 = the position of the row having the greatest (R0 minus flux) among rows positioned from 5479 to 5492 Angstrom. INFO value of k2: 5488.0 Angstrom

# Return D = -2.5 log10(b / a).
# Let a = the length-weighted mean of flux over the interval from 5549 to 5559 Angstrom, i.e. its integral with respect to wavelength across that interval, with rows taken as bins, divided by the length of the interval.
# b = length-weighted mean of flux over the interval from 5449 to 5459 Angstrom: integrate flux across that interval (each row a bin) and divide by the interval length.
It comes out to 0.00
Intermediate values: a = 4.31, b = 4.33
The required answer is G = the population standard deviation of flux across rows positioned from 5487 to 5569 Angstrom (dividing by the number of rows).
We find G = 0.13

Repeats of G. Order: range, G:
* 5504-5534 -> 0.10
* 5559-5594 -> 0.09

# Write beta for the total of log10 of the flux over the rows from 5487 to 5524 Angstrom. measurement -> 9.24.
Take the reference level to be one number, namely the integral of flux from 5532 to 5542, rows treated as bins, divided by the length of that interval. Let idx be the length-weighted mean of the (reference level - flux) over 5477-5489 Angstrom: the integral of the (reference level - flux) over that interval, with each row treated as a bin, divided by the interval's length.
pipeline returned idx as -0.207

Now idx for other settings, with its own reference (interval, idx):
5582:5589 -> -0.157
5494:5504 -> -0.118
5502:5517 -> 0.017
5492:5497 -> -0.150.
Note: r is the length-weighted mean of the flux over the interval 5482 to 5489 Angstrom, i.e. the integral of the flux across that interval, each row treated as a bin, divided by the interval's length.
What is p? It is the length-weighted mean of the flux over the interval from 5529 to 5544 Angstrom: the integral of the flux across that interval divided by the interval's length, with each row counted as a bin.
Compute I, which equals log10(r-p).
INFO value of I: -1.3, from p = 4.16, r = 4.21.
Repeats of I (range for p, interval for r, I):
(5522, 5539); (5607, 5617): -0.7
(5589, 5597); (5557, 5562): -0.9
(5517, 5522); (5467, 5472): -1.6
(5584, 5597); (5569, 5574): -1.0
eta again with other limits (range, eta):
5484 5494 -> 9.89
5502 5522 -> 9.58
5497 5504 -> 9.88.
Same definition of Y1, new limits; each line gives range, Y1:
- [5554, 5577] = 38.8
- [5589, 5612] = 37.1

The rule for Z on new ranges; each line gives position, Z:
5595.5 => 0.243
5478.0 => 0.224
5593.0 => 0.238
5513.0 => 0.242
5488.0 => 0.247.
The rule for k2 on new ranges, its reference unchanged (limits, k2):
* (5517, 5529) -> 5518.0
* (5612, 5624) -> 5623.0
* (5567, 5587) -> 5583.0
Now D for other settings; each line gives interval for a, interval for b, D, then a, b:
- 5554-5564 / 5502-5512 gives 0.08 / 4.34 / 4.03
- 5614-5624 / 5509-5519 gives 0.04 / 4.27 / 4.10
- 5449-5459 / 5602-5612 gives 0.05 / 4.33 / 4.12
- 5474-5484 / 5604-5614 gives 0.04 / 4.40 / 4.22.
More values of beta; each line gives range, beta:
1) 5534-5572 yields 9.42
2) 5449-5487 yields 9.51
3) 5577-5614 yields 9.34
